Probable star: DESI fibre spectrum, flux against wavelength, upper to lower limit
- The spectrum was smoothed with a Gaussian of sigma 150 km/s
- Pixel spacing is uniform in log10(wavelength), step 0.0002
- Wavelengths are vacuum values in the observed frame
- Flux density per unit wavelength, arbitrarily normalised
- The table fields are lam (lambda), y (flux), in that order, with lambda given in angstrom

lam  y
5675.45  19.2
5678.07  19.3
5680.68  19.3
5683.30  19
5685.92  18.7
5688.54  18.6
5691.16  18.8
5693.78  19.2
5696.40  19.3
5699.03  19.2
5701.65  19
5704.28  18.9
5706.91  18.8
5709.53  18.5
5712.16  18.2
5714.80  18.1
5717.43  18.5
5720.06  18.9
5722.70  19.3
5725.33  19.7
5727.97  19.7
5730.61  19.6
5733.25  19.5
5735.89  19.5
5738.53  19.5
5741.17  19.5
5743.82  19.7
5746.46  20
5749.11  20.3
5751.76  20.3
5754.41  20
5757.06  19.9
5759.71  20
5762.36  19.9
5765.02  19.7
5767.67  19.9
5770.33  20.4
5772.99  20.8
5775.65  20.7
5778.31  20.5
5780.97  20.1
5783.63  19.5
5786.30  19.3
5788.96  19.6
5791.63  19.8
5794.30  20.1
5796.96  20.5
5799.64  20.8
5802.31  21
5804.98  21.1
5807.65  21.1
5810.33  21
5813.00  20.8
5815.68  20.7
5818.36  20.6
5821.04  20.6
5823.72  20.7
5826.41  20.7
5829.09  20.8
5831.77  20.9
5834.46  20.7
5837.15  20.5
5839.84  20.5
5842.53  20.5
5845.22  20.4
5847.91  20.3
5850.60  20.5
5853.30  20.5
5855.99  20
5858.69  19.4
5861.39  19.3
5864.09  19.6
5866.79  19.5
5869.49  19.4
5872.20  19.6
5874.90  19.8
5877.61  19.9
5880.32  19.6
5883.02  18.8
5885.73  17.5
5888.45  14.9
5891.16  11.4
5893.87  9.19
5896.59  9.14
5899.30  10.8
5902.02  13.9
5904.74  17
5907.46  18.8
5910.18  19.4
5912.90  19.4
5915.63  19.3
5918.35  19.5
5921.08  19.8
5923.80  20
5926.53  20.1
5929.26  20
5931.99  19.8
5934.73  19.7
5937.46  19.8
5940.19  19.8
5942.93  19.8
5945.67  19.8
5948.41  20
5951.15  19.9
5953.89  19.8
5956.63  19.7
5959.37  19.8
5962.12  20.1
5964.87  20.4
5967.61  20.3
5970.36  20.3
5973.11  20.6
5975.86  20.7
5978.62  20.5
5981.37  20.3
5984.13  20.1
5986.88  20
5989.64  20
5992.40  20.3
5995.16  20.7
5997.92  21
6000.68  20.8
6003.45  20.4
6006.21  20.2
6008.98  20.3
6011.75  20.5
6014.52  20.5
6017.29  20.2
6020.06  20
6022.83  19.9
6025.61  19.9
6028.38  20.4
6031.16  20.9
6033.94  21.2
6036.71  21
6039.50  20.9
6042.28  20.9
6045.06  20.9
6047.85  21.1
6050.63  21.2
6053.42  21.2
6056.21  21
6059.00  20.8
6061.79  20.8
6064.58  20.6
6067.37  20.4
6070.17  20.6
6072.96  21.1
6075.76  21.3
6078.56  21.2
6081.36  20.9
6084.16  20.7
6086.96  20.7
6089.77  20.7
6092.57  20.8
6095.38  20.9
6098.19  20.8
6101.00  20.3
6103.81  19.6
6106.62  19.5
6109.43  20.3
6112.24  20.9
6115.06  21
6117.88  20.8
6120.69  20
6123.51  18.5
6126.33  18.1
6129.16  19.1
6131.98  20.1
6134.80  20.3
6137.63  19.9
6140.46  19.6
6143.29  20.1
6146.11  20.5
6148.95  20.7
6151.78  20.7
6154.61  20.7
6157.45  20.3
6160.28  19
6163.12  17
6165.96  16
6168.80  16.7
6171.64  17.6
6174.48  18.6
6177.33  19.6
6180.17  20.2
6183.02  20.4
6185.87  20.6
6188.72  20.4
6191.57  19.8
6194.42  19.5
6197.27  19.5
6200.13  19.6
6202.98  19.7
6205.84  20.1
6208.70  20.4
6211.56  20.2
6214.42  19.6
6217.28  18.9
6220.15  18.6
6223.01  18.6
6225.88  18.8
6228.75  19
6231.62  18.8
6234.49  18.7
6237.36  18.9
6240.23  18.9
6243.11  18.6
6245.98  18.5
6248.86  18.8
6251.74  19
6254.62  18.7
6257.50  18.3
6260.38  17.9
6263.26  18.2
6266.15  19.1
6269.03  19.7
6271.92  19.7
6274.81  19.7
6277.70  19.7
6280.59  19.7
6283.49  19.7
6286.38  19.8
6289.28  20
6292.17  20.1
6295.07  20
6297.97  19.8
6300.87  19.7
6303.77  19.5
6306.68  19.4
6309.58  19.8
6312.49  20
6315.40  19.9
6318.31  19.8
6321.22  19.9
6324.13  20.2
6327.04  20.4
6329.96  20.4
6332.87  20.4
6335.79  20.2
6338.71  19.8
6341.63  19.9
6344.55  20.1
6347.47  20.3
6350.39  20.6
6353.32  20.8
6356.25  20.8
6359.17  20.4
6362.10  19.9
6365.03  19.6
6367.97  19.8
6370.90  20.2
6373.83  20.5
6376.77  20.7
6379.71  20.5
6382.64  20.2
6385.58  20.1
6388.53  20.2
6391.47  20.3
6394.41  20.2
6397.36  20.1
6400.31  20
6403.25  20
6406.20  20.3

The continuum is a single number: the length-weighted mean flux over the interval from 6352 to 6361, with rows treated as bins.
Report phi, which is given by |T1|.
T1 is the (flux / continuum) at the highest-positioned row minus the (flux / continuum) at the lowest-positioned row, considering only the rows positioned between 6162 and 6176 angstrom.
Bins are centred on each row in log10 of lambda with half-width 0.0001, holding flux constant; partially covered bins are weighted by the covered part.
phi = 0.078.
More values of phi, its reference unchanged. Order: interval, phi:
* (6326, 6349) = 0.005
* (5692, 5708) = 0.019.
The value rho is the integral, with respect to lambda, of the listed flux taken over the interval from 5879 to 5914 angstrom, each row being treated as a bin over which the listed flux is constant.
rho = 537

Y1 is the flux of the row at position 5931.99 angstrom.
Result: 19.8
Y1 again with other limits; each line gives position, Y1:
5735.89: 19.5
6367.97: 19.8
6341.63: 19.9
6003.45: 20.4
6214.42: 19.6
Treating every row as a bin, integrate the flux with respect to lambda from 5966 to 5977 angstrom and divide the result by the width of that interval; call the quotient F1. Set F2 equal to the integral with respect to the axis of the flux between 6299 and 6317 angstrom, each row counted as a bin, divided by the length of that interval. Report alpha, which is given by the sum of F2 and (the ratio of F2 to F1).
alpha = 20.7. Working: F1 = 20.5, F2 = 19.7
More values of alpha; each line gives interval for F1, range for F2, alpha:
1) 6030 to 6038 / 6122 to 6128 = 19.2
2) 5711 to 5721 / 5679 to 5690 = 19.9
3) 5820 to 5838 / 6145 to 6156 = 21.6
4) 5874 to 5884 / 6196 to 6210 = 20.9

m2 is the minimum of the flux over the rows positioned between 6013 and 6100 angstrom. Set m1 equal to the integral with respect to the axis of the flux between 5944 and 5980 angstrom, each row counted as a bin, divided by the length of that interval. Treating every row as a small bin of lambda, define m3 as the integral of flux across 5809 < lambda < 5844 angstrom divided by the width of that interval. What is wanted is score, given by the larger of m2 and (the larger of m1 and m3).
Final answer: 20.7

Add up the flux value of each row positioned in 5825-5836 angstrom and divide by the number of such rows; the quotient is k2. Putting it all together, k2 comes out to 20.8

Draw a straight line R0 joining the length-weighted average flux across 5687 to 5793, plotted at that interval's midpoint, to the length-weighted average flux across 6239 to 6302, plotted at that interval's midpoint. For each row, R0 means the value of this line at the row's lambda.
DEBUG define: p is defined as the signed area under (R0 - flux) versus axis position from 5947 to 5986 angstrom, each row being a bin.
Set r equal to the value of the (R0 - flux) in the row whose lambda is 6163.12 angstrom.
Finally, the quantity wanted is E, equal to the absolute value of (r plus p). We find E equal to 28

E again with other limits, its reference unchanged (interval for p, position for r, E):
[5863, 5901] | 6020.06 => 118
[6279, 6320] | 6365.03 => 23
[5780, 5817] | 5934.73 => 34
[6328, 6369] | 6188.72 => 42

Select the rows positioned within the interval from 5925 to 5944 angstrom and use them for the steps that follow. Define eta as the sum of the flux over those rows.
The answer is 139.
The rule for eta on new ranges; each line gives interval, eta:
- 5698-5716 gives 131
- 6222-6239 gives 113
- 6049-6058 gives 63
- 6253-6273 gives 132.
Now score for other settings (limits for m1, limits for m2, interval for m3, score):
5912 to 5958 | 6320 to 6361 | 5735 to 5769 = 19.9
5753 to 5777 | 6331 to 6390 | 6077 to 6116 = 20.6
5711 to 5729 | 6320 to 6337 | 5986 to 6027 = 20.3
